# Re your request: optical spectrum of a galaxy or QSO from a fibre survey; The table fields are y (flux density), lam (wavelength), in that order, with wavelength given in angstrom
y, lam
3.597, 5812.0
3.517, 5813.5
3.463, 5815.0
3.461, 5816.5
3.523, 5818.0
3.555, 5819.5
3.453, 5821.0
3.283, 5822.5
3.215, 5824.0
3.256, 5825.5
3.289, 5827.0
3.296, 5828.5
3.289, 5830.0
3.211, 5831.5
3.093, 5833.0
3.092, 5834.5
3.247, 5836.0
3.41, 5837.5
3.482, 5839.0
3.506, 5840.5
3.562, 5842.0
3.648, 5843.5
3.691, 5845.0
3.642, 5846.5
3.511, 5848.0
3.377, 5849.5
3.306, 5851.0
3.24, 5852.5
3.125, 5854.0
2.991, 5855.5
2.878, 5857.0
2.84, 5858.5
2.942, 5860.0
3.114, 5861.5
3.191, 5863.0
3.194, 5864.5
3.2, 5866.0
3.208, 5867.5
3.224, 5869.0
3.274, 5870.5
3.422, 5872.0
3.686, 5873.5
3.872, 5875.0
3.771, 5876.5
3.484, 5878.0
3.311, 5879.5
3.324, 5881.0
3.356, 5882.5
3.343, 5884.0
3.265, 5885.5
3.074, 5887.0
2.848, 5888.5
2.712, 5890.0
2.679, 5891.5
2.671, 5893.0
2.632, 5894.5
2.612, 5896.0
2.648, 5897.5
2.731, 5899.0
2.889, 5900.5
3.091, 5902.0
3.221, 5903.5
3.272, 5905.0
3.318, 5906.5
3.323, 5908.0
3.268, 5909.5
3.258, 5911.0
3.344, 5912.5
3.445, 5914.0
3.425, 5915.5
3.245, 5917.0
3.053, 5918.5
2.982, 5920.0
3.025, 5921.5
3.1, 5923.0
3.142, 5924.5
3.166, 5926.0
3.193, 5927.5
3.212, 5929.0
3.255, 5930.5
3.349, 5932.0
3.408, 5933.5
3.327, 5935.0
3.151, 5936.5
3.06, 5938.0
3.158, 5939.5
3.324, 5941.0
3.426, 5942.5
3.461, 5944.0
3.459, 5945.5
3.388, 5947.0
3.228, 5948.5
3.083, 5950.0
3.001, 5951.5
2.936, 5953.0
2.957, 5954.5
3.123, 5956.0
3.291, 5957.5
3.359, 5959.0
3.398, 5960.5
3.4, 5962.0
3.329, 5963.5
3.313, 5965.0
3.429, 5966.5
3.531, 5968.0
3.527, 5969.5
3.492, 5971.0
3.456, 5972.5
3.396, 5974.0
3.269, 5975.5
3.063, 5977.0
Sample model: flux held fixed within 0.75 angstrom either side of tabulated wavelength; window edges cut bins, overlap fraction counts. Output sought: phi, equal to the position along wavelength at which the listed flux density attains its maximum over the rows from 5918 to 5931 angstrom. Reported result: 5930.5 angstrom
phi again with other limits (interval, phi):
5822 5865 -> 5845.0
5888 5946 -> 5944.0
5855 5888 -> 5875.0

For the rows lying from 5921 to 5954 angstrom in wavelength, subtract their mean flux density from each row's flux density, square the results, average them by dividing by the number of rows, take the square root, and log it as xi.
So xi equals 0.15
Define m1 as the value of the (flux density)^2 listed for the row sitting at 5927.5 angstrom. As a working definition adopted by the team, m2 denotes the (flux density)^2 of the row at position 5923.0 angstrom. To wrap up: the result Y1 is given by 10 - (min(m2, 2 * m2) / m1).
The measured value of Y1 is 9.06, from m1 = 10.2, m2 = 9.6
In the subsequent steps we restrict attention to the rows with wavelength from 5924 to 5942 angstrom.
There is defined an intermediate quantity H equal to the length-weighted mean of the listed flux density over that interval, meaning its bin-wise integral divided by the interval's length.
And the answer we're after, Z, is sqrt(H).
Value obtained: 1.798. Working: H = 3.23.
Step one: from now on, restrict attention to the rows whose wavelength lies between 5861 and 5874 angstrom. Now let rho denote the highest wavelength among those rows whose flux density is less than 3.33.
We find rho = 5870.5 angstrom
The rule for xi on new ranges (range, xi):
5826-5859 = 0.23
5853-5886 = 0.26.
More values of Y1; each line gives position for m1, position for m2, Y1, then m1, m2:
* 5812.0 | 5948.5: 9.19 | 12.9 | 10.4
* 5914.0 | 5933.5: 9.02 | 11.9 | 11.6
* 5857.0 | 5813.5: 8.51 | 8.3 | 12.4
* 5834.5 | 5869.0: 8.91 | 9.6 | 10.4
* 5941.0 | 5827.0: 9.02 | 11.0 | 10.8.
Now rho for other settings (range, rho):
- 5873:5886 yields 5885.5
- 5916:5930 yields 5929.0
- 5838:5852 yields 5851.0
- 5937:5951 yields 5950.0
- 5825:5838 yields 5836.0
